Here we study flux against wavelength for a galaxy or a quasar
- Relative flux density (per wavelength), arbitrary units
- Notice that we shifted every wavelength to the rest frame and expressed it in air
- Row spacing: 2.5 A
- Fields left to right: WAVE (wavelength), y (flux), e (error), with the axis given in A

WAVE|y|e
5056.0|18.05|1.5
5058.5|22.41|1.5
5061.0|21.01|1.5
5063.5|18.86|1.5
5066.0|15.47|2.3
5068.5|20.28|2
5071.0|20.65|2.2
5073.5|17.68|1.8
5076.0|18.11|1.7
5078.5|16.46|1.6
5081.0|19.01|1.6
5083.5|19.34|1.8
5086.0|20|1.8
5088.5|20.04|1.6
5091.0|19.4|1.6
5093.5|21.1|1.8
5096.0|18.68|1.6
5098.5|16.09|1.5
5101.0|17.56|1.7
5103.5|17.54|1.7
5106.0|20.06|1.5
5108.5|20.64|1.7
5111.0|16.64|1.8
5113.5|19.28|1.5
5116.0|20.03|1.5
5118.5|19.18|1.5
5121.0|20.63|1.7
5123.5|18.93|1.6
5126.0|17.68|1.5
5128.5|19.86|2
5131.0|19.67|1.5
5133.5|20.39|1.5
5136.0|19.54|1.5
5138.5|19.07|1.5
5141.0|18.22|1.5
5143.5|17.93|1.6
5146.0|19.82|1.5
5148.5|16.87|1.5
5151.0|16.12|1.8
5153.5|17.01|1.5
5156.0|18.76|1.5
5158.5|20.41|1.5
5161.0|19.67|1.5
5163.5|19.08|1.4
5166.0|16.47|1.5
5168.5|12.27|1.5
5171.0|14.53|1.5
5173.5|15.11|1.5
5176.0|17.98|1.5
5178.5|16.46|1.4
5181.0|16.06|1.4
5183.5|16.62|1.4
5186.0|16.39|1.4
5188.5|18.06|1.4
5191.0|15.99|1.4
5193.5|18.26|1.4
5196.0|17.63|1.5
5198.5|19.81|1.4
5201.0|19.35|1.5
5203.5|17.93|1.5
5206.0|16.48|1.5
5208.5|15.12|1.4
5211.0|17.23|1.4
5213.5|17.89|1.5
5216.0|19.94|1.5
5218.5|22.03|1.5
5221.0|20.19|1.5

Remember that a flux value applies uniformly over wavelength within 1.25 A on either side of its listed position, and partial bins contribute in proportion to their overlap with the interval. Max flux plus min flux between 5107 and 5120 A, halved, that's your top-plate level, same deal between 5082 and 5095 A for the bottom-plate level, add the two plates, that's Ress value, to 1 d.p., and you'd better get 38.9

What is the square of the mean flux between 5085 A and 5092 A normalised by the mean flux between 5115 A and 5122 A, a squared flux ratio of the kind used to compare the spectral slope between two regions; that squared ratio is 0.99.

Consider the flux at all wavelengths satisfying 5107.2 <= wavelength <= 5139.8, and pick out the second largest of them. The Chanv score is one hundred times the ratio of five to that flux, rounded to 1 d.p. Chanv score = 24.2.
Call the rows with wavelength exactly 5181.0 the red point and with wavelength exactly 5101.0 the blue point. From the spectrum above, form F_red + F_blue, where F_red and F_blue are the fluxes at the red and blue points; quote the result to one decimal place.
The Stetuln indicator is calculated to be 33.6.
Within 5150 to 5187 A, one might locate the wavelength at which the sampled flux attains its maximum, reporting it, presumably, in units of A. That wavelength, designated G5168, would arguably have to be 5158.5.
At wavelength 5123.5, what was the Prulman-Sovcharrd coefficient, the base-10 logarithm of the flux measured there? 1.28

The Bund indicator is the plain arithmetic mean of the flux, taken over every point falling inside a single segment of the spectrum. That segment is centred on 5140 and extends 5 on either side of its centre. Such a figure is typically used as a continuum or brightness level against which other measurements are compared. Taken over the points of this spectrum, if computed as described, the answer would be 18.7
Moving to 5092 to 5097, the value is 19.9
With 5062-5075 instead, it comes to 18.6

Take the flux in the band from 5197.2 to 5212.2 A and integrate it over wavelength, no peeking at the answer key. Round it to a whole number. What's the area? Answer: 265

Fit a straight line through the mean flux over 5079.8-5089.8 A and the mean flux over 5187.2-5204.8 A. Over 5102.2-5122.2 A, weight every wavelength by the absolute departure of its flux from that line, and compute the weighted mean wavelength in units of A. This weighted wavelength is 5110.9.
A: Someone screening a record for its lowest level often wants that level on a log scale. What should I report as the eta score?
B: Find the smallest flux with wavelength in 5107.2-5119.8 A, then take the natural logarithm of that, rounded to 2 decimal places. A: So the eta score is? 2.81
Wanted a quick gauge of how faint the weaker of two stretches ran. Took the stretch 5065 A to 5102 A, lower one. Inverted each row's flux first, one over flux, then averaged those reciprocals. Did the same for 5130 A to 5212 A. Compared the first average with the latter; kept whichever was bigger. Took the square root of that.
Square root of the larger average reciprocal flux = 0.240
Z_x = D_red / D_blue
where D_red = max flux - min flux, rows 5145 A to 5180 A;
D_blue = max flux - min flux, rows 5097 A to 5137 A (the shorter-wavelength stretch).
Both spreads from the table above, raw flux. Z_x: 1.8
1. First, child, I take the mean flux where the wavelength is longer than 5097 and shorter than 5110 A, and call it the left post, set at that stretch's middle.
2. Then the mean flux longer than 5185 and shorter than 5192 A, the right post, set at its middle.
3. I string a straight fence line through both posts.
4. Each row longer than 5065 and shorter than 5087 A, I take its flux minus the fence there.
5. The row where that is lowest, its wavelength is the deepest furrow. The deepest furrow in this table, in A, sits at 5066.0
